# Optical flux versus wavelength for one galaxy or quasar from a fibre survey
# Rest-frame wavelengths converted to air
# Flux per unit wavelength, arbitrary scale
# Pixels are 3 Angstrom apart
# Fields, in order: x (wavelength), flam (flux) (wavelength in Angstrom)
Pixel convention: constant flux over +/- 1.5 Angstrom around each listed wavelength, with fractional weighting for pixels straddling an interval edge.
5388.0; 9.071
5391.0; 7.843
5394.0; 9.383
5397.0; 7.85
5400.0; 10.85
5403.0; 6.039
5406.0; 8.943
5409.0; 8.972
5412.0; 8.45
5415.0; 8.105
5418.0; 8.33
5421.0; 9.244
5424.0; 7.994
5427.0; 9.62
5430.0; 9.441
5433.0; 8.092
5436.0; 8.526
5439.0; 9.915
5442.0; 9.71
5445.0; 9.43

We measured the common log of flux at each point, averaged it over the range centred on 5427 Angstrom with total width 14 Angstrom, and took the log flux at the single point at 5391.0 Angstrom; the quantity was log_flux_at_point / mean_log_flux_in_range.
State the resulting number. 0.94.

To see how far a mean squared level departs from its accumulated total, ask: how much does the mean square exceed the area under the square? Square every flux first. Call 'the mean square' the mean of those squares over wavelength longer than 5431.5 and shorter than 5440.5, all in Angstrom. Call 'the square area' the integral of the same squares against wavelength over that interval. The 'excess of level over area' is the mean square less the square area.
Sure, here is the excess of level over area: -631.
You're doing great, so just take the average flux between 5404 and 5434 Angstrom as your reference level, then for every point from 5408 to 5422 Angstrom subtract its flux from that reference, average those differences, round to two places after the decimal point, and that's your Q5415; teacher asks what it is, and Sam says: 0.10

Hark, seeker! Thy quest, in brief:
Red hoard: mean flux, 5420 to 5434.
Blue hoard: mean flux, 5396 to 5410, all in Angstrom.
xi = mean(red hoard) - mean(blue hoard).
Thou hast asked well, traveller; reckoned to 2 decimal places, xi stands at 0.35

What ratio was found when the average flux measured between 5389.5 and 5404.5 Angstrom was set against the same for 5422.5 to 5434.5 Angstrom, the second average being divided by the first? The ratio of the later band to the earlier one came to 1.05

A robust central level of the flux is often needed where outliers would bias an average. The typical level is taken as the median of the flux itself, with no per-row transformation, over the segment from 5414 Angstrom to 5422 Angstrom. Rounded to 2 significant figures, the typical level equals 8.3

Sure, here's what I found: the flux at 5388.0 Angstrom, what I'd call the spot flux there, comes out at 9.071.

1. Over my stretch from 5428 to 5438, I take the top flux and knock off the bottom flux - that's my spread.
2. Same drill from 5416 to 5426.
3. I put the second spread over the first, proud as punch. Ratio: 0.9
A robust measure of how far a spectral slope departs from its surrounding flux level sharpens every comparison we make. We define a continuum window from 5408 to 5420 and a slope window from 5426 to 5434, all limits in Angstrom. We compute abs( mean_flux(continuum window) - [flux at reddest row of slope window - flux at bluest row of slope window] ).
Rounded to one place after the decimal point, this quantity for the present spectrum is 10.0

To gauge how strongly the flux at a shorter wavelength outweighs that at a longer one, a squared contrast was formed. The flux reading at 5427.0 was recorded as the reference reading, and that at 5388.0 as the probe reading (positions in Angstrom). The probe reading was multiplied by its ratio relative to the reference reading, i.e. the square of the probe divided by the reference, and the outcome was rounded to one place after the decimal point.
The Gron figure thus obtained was 8.6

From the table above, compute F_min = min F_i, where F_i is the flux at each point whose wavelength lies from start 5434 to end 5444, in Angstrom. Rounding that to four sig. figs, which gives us 8.526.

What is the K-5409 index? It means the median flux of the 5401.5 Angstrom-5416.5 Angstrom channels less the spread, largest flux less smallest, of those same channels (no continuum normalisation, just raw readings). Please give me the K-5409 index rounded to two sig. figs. 5.5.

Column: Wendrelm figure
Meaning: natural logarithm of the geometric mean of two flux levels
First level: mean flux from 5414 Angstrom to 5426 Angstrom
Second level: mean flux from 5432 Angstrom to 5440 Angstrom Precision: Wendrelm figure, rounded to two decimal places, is 2.16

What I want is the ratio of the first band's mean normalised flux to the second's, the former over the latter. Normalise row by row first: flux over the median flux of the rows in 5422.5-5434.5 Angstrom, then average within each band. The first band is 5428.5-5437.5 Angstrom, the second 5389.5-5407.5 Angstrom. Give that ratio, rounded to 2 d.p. 1.02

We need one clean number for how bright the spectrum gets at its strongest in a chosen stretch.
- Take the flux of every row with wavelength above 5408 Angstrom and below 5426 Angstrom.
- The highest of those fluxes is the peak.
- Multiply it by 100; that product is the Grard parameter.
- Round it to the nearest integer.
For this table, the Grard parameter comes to 924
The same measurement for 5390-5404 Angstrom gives 1085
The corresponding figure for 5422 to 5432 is 962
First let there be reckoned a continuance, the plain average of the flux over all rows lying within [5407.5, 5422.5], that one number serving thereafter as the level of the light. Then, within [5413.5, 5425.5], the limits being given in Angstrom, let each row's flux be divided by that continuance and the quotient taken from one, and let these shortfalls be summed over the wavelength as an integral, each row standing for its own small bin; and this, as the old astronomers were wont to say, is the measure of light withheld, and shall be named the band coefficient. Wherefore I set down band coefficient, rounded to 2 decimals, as 0.28 Angstrom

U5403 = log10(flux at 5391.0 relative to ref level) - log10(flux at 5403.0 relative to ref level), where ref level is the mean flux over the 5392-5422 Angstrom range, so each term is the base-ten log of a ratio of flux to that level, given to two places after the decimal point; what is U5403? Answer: 0.11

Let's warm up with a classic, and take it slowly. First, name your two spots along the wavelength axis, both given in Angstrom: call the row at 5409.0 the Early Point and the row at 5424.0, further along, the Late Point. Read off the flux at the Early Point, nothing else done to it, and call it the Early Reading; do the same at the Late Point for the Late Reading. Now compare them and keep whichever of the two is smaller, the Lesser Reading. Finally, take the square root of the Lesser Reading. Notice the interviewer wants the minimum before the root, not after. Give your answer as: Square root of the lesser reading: 2.83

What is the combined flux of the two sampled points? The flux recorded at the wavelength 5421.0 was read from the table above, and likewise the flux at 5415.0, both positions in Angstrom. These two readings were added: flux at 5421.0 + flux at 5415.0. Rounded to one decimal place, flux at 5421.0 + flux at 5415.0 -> 17.3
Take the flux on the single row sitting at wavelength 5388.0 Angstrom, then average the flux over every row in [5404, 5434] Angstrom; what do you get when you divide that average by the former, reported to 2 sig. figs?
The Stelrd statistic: 0.96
